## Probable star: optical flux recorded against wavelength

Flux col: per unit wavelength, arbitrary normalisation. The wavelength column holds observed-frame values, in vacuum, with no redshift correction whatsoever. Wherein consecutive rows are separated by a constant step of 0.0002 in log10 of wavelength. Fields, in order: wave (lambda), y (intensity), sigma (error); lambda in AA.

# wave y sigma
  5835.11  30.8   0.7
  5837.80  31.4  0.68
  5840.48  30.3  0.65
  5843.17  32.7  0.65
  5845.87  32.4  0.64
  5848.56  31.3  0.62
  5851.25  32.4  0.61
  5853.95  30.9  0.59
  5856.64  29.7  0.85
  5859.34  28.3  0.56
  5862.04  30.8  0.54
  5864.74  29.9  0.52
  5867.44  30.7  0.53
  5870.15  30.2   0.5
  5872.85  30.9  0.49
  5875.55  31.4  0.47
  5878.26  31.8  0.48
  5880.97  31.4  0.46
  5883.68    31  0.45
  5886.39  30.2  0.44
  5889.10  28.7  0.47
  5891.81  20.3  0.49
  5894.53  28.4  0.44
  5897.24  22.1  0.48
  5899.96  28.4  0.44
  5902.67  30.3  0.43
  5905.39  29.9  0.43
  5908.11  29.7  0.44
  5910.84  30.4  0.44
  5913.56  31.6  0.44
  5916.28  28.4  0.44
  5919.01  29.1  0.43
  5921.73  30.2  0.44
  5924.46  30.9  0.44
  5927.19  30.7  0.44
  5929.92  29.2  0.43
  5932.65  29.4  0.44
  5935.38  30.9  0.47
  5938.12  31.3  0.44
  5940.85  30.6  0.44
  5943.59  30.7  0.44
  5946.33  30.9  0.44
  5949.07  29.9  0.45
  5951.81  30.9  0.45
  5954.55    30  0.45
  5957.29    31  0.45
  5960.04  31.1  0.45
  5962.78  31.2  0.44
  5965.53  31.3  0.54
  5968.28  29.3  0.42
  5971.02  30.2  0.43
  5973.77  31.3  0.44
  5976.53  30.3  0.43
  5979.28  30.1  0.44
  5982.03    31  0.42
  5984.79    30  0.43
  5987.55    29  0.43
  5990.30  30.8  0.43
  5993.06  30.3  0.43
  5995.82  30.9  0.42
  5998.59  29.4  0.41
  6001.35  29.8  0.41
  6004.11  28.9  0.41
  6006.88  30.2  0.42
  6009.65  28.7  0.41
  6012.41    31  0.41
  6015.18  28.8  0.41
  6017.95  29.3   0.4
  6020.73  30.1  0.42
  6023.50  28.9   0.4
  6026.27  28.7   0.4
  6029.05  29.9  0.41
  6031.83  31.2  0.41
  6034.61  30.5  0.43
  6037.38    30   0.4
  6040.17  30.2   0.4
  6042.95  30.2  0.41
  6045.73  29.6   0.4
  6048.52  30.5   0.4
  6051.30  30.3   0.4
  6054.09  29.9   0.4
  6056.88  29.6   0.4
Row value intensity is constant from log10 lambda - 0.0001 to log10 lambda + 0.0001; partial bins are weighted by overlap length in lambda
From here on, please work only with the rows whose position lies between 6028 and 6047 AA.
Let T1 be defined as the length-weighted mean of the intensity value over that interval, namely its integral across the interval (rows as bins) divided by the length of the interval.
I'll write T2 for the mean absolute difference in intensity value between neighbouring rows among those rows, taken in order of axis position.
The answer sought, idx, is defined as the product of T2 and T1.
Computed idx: 17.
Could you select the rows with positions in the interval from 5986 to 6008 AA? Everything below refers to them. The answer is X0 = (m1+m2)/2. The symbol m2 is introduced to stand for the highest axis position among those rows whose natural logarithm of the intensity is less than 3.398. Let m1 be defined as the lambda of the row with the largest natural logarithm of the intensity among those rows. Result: 6000.0 AA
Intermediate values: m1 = 5995.82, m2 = 6004.11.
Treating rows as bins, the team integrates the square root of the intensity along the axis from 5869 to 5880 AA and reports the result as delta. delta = 61.4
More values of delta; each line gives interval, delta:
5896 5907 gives 57.9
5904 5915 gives 60.6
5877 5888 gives 61.3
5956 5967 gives 61.3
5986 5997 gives 60.5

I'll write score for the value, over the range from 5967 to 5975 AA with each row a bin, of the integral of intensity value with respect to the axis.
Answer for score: 242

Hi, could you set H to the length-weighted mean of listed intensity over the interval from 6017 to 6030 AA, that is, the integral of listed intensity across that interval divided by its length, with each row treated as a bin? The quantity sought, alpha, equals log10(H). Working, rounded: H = 29.4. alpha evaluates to 1.47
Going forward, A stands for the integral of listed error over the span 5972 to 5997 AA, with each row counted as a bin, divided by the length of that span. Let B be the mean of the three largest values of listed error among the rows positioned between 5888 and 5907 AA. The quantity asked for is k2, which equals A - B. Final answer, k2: -0.050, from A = 0.43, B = 0.480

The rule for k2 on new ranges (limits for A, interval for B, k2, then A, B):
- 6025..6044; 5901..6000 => -0.078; 0.41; 0.487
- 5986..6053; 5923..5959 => -0.045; 0.41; 0.457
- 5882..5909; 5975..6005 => 0.018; 0.45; 0.433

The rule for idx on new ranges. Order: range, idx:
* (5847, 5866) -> 44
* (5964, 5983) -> 31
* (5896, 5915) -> 52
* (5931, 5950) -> 20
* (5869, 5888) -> 17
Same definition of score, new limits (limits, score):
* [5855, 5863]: 237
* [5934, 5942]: 248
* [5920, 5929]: 274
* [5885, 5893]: 212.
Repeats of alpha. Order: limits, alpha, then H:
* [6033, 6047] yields 1.48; 30.1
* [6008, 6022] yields 1.47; 29.6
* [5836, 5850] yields 1.50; 31.6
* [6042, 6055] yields 1.48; 30.1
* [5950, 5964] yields 1.49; 30.8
